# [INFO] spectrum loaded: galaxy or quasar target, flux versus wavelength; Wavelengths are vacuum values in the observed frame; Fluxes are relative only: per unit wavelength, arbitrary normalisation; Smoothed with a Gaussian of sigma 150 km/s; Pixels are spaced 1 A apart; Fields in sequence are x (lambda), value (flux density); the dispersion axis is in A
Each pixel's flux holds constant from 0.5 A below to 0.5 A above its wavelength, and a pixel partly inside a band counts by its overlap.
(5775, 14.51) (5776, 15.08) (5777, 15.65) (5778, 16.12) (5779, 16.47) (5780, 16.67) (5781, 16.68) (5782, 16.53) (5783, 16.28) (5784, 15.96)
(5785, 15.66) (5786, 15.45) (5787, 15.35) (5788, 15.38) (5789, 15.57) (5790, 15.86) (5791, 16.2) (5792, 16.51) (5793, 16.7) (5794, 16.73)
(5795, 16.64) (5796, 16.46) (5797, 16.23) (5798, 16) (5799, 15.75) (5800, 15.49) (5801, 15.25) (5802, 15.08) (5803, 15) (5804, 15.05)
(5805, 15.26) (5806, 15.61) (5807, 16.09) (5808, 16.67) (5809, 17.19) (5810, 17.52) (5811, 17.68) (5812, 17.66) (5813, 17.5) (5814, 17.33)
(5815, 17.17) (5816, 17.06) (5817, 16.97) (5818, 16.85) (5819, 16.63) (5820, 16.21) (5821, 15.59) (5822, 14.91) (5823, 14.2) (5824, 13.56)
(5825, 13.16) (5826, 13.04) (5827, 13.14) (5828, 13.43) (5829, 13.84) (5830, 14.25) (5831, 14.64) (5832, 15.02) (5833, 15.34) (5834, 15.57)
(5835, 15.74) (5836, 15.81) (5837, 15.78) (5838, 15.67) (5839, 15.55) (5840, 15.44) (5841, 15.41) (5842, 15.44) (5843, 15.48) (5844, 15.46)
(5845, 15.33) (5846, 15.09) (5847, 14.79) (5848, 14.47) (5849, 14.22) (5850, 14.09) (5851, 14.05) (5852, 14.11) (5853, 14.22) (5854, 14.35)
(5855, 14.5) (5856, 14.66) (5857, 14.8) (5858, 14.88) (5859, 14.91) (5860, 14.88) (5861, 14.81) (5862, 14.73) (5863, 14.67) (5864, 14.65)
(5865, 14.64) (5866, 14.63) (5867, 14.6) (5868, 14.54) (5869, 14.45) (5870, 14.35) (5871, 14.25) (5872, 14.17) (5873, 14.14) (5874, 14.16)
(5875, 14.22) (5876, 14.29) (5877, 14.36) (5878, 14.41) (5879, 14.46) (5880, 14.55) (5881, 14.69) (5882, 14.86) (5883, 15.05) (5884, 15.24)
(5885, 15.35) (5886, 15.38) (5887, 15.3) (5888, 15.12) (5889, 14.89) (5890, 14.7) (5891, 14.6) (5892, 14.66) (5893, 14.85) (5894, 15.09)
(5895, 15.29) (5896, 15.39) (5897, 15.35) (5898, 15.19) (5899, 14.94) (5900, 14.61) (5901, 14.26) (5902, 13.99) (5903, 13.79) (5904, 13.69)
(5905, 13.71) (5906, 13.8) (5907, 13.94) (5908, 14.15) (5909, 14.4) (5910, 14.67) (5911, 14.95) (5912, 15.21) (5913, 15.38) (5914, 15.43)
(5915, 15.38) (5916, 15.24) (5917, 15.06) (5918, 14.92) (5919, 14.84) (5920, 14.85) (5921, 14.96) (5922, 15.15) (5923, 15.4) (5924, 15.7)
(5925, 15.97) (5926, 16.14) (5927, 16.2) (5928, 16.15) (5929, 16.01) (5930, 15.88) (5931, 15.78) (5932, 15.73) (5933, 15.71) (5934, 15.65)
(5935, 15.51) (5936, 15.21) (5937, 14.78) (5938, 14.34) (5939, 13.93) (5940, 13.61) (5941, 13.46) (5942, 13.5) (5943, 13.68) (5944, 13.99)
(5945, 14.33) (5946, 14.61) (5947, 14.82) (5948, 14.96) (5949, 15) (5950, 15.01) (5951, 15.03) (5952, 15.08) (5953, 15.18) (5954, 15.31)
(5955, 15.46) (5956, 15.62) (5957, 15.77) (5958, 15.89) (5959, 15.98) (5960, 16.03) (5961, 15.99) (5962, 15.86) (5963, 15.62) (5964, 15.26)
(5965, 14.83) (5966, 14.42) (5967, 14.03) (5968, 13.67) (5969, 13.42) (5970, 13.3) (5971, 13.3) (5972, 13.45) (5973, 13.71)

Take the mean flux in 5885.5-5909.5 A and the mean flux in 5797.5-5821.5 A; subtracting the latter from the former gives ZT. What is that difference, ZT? -1.7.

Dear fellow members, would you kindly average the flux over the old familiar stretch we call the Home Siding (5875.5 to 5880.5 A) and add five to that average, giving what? 19.4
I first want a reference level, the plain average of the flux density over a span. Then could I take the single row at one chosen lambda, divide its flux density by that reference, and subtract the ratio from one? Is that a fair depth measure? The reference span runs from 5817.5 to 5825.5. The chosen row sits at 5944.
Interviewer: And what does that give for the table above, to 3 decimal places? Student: 0.076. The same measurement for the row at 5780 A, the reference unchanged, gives -0.101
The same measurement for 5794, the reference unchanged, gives -0.105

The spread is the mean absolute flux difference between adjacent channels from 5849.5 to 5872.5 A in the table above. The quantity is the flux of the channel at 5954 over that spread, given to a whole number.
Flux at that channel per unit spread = 205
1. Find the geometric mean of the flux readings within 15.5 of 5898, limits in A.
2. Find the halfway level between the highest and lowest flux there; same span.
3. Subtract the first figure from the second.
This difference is -0.19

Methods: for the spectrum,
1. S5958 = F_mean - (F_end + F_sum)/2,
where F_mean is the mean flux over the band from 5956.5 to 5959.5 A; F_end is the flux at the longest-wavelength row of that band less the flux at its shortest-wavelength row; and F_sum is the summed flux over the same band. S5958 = -8.0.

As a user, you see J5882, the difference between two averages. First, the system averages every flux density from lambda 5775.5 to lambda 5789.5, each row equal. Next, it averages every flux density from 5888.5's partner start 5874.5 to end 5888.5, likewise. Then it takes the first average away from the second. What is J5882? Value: -1.11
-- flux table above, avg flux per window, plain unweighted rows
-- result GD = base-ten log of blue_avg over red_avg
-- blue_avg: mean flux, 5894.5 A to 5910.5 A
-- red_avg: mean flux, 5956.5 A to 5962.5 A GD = -0.042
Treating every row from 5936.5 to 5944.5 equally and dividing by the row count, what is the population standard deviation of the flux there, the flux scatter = 0.43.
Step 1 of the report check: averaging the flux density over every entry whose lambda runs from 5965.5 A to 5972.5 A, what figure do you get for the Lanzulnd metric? 13.7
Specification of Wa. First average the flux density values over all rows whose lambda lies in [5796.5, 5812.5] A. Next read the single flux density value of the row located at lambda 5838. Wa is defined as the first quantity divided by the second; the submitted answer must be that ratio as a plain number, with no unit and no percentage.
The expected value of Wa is 1.03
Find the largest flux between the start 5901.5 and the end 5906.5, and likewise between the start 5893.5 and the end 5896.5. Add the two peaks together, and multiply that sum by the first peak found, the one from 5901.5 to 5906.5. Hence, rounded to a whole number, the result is 411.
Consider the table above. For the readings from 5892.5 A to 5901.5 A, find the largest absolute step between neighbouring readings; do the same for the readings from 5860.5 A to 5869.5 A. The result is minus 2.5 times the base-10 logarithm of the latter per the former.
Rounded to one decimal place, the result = 1.5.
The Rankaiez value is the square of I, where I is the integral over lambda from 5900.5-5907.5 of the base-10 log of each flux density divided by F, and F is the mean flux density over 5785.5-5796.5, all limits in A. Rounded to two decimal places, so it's 0.20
